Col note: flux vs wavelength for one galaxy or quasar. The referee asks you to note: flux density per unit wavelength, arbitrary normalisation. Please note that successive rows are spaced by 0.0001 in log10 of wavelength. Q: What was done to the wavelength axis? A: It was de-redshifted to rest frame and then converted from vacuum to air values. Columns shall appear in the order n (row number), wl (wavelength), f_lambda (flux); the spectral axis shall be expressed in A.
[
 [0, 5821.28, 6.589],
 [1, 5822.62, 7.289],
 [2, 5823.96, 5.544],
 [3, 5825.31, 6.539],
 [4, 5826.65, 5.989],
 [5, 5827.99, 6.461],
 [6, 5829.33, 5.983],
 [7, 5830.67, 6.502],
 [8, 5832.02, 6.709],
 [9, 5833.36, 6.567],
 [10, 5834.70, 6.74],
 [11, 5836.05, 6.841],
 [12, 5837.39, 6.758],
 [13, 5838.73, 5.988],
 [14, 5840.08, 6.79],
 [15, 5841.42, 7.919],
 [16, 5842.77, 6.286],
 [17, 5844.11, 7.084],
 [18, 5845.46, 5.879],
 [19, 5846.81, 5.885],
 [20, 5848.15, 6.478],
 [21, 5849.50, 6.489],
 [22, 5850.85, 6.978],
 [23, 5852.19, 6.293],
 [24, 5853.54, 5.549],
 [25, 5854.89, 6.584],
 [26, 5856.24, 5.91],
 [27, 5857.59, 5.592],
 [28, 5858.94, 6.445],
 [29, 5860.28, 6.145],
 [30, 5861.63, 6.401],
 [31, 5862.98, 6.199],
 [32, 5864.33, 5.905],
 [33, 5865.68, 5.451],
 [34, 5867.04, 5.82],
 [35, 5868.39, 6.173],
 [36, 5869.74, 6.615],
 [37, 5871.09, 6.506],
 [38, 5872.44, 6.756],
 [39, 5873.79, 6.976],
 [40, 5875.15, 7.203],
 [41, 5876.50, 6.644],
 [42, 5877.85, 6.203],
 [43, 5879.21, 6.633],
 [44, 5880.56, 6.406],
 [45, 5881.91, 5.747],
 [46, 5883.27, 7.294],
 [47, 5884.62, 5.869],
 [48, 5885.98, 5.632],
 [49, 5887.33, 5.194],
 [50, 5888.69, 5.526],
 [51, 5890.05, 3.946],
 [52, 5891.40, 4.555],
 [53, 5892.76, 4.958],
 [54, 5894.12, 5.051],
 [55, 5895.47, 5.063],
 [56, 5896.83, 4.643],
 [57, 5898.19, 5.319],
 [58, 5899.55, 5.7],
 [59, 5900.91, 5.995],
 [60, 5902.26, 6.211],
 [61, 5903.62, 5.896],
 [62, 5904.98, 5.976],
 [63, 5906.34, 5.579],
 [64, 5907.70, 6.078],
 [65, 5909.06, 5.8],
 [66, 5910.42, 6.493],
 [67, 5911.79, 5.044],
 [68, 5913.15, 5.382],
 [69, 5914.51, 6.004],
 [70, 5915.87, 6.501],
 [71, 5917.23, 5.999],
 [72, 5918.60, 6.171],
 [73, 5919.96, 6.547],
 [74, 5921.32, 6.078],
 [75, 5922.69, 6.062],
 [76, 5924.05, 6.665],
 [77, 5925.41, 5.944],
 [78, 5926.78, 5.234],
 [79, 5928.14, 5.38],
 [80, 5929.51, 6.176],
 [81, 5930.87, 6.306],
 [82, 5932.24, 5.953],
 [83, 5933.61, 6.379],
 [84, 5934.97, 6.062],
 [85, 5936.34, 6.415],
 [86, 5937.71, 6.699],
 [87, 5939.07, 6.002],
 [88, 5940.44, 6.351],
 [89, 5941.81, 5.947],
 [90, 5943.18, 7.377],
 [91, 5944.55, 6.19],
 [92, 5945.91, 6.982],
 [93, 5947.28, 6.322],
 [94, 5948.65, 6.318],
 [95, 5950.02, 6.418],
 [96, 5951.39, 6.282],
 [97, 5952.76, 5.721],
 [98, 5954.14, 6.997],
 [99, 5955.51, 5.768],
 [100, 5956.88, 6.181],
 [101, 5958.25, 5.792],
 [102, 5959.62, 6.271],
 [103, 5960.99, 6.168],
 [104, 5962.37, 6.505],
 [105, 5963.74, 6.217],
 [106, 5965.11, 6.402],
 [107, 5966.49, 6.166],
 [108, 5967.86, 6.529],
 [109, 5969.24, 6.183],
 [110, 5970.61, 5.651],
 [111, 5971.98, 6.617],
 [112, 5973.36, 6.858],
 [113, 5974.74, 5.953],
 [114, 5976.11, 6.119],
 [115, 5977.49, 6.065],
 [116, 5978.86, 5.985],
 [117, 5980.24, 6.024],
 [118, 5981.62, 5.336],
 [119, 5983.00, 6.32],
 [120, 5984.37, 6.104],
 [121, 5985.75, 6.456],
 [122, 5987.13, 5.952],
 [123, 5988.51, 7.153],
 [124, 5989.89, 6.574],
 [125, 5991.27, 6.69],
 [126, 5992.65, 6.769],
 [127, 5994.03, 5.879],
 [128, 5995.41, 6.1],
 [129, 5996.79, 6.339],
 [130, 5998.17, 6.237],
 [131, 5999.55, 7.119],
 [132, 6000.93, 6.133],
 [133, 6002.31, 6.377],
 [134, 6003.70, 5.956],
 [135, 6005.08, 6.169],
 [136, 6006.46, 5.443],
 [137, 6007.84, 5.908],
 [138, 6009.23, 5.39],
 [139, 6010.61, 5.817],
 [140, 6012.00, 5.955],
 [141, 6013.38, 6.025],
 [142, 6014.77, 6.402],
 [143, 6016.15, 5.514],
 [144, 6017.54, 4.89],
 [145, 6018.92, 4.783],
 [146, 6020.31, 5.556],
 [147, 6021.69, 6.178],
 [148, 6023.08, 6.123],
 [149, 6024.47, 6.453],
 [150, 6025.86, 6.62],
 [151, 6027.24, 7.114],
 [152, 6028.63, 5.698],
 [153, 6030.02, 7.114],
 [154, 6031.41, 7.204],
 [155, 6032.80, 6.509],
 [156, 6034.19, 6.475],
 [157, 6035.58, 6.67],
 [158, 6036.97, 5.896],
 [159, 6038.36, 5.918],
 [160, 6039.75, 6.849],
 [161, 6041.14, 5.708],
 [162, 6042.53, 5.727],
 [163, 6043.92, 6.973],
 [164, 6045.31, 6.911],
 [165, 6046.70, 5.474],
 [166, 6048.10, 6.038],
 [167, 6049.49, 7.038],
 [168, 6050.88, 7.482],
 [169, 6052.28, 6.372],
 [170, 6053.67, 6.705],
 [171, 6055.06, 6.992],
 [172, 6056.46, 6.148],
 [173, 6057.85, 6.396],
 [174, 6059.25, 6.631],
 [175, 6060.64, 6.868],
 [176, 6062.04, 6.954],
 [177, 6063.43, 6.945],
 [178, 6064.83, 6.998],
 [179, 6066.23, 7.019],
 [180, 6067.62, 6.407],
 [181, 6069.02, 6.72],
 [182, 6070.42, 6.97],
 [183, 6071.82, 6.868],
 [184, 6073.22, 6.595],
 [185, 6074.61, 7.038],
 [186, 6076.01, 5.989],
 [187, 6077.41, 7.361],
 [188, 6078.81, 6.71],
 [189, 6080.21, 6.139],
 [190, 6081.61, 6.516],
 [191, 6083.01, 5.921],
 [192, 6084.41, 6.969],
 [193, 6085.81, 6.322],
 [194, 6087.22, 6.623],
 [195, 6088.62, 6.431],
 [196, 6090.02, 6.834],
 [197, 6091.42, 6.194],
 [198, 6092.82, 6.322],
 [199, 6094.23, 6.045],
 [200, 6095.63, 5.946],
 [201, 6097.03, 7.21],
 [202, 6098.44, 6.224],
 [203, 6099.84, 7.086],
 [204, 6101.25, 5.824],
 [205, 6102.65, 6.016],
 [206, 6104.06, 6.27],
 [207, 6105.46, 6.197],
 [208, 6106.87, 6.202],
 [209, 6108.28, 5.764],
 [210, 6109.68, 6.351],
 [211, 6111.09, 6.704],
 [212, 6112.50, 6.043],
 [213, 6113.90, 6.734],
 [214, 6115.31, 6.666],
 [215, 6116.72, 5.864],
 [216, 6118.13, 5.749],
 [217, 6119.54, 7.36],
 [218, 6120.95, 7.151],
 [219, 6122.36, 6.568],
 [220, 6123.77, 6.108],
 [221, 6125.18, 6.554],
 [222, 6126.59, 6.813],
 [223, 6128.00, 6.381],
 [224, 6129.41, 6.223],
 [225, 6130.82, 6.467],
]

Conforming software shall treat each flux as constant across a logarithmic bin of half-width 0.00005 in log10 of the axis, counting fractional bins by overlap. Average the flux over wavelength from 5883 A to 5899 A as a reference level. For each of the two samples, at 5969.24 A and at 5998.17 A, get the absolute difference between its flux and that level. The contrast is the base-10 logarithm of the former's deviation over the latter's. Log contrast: -0.02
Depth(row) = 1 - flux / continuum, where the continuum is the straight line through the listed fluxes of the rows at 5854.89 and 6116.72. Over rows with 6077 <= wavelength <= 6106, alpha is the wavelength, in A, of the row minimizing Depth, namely 6077.41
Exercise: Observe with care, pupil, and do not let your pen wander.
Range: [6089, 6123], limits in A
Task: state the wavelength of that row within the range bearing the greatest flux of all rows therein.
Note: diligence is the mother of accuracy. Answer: 6119.54 A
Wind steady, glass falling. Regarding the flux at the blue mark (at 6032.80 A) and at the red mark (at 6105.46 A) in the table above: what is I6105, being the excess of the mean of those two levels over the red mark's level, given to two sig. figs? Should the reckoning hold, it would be 0.16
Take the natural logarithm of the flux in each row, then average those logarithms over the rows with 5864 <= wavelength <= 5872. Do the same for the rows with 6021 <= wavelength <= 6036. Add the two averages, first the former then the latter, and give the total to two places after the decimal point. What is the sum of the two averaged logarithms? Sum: 3.68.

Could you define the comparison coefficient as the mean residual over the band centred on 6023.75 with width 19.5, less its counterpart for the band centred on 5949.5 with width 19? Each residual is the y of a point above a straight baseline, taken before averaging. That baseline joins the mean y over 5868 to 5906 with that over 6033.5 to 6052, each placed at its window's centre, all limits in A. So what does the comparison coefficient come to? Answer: -0.42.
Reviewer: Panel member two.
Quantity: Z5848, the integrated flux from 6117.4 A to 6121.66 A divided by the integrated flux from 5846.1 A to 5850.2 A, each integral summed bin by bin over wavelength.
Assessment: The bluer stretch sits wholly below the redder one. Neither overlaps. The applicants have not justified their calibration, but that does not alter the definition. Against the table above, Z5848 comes 1.12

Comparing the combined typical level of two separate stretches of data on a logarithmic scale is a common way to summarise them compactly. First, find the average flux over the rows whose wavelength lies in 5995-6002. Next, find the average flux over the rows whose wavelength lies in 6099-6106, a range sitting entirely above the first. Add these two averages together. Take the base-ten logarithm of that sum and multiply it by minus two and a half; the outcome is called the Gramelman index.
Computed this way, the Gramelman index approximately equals -2.76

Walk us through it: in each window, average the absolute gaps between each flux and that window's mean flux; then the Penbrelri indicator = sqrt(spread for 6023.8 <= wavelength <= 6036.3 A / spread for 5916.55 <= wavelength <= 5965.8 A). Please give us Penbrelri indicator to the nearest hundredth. 1.06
